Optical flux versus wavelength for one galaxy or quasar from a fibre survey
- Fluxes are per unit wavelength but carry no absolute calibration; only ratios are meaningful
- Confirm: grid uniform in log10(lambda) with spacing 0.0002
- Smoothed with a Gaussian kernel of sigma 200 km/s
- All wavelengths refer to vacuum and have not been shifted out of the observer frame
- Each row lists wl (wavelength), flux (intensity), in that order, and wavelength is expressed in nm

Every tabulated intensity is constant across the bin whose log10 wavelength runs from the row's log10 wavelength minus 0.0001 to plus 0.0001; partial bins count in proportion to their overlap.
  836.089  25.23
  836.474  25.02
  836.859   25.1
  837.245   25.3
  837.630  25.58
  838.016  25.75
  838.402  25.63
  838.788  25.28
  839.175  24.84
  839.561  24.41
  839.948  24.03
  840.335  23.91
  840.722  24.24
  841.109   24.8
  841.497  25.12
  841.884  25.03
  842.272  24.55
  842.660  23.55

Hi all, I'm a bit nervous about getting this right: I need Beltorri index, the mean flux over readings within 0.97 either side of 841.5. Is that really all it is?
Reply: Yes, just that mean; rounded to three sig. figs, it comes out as 24.7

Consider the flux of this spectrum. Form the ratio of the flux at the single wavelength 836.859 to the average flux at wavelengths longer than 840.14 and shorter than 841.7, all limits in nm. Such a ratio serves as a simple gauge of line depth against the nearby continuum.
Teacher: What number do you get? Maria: 1.02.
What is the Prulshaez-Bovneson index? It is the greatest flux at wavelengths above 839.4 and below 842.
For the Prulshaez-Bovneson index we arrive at 25.12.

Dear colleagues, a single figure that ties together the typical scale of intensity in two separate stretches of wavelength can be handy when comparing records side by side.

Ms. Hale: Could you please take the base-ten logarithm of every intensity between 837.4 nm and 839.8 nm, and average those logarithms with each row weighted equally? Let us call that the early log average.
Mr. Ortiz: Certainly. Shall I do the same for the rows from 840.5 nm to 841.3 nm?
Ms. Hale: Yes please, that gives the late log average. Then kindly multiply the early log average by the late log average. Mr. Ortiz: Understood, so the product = 1.948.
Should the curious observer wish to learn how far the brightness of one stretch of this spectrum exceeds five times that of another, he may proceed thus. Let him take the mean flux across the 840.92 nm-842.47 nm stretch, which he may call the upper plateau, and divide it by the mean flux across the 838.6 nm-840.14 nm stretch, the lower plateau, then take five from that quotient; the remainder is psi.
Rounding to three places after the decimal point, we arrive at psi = -3.990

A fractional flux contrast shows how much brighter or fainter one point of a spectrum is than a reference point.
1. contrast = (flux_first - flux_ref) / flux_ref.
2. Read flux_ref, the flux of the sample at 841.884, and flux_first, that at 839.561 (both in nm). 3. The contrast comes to -0.02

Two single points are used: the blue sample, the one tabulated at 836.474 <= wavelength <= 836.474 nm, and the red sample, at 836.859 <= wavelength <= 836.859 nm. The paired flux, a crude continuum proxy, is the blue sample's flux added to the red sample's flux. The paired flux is 50.1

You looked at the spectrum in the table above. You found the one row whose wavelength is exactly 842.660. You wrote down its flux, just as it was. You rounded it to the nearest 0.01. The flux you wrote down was 23.55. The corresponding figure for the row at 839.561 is 24.41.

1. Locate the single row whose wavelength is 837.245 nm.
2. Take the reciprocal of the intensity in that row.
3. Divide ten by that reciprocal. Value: 253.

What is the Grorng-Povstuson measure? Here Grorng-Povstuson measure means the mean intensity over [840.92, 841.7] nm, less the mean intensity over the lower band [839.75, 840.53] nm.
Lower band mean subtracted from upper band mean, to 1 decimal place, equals 1.0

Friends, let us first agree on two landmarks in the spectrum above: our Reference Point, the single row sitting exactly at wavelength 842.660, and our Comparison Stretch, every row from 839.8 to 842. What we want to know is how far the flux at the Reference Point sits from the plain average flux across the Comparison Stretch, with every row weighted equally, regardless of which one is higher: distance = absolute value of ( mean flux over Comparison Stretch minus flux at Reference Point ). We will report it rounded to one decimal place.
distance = 1.0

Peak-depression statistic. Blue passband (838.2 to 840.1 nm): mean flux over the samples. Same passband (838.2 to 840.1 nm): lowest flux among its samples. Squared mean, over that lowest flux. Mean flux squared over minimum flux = 25.7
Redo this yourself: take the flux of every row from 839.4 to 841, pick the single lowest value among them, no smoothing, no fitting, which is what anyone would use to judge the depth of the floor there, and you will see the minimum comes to 23.91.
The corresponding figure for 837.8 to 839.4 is 24.84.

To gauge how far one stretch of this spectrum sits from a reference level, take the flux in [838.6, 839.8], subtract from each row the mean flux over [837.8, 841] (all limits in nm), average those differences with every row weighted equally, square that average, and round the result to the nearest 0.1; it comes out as 0.0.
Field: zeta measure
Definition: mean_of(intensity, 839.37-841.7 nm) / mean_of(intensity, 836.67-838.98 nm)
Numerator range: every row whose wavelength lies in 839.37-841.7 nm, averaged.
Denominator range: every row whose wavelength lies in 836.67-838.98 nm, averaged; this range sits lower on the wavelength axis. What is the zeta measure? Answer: 0.96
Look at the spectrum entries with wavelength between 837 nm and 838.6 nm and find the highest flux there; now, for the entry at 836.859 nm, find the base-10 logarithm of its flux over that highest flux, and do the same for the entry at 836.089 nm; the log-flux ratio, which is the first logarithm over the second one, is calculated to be 1.3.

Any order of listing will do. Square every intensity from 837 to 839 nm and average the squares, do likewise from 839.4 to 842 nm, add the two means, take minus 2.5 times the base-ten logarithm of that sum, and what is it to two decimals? -7.74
